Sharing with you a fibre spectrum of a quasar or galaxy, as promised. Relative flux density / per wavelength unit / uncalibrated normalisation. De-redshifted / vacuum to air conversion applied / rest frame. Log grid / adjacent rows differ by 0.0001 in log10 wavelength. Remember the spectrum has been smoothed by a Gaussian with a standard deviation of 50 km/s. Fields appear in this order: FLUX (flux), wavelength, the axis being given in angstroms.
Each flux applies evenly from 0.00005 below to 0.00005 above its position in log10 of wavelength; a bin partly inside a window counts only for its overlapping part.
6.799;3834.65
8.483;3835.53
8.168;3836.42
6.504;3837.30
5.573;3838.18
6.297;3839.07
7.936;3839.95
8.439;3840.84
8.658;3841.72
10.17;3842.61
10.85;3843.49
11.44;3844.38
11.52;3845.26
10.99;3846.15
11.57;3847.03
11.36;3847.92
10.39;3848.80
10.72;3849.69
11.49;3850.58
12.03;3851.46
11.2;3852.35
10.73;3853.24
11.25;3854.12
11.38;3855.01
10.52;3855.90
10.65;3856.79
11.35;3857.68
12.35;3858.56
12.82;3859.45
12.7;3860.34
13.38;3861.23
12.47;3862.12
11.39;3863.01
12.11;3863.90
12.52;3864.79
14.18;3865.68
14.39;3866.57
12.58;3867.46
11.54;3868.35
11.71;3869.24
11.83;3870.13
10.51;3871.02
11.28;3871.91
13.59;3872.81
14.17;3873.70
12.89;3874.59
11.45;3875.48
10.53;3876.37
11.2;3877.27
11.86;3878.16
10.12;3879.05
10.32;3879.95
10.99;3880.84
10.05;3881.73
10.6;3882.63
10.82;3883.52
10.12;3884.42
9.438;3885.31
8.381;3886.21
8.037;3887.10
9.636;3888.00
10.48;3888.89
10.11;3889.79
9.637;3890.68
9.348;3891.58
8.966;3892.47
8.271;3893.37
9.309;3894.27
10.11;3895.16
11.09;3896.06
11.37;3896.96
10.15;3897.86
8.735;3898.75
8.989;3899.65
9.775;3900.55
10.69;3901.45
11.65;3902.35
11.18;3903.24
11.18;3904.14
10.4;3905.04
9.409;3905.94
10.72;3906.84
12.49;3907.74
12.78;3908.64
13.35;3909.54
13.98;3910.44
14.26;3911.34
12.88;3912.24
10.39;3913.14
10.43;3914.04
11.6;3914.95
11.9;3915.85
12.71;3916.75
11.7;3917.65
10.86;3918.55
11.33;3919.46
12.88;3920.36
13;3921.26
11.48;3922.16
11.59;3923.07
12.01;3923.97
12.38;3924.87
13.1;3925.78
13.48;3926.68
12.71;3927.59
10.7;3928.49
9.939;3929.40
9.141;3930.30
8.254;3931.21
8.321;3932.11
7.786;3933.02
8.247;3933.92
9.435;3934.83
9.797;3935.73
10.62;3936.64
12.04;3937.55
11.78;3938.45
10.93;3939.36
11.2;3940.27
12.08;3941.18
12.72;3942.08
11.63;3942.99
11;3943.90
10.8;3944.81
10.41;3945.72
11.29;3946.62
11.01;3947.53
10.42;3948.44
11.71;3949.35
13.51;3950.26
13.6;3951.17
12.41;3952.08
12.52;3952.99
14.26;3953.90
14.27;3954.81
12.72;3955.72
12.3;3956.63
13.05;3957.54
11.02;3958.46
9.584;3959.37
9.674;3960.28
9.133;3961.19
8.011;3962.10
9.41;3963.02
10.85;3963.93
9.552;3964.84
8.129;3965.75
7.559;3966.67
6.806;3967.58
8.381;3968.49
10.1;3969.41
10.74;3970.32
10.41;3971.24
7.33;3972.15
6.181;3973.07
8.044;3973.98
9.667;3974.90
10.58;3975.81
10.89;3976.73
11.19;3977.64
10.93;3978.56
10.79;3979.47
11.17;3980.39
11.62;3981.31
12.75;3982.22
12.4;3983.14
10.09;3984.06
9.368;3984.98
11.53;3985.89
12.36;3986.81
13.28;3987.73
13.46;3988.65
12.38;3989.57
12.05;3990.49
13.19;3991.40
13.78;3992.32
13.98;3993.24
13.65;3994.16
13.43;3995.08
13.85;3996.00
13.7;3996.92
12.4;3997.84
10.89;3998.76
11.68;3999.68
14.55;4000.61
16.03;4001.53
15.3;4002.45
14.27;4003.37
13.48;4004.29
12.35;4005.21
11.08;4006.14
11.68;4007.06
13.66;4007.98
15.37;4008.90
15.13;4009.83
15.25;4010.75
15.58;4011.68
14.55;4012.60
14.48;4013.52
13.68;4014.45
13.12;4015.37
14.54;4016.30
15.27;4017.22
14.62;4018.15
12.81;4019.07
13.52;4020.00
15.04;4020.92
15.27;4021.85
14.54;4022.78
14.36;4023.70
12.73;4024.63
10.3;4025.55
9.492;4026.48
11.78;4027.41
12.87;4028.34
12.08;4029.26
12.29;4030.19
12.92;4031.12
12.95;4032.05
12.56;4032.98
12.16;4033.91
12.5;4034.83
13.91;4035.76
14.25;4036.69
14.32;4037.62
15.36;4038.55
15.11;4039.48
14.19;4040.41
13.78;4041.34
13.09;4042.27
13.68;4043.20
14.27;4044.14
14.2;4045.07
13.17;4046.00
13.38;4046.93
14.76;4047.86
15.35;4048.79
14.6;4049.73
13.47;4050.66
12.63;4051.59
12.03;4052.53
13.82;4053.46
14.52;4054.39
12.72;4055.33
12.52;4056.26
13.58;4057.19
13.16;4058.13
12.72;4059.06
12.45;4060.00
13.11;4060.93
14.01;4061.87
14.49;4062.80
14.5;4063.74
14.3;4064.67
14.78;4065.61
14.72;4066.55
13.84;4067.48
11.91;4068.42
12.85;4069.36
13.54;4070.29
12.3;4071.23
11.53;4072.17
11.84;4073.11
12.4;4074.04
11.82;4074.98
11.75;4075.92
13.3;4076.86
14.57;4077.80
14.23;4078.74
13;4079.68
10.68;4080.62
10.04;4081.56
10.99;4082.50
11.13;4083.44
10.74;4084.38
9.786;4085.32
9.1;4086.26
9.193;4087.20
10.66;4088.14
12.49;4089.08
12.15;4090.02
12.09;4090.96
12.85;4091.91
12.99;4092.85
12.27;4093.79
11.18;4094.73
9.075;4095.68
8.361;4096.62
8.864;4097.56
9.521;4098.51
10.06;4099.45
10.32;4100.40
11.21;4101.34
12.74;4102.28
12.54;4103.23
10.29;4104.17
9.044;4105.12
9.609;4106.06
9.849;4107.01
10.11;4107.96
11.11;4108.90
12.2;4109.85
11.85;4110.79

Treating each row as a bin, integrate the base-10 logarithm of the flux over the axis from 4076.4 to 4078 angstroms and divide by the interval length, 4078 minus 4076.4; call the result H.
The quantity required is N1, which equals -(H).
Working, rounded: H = 1.14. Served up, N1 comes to -1.140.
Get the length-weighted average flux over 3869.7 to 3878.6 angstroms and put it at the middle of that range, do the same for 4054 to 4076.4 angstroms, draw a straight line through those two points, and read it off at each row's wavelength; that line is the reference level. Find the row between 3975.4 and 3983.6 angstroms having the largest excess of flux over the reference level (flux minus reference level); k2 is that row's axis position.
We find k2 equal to 3982.22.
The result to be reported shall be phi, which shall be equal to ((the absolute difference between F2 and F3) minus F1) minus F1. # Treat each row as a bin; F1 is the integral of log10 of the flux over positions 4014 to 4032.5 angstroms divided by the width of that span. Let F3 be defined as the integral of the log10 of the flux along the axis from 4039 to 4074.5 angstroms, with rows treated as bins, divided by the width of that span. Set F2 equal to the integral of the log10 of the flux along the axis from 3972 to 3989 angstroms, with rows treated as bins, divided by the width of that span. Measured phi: -2.13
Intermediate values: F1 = 1.12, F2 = 1.02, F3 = 1.13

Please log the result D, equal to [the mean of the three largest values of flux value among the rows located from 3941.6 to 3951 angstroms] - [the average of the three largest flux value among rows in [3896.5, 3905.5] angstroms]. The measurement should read 1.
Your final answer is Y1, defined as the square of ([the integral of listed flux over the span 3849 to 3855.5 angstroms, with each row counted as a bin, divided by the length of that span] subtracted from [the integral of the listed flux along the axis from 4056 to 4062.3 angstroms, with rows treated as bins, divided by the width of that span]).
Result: 4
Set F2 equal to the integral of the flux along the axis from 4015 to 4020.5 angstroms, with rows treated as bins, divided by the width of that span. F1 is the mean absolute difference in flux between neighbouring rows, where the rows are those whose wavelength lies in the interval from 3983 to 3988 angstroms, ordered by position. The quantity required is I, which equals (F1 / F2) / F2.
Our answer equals 0.0071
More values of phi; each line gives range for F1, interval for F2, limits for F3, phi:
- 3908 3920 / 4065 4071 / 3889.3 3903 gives -2.03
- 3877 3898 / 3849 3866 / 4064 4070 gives -1.93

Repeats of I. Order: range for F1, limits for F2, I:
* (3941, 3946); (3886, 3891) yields 0.0066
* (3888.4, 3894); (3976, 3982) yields 0.0036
